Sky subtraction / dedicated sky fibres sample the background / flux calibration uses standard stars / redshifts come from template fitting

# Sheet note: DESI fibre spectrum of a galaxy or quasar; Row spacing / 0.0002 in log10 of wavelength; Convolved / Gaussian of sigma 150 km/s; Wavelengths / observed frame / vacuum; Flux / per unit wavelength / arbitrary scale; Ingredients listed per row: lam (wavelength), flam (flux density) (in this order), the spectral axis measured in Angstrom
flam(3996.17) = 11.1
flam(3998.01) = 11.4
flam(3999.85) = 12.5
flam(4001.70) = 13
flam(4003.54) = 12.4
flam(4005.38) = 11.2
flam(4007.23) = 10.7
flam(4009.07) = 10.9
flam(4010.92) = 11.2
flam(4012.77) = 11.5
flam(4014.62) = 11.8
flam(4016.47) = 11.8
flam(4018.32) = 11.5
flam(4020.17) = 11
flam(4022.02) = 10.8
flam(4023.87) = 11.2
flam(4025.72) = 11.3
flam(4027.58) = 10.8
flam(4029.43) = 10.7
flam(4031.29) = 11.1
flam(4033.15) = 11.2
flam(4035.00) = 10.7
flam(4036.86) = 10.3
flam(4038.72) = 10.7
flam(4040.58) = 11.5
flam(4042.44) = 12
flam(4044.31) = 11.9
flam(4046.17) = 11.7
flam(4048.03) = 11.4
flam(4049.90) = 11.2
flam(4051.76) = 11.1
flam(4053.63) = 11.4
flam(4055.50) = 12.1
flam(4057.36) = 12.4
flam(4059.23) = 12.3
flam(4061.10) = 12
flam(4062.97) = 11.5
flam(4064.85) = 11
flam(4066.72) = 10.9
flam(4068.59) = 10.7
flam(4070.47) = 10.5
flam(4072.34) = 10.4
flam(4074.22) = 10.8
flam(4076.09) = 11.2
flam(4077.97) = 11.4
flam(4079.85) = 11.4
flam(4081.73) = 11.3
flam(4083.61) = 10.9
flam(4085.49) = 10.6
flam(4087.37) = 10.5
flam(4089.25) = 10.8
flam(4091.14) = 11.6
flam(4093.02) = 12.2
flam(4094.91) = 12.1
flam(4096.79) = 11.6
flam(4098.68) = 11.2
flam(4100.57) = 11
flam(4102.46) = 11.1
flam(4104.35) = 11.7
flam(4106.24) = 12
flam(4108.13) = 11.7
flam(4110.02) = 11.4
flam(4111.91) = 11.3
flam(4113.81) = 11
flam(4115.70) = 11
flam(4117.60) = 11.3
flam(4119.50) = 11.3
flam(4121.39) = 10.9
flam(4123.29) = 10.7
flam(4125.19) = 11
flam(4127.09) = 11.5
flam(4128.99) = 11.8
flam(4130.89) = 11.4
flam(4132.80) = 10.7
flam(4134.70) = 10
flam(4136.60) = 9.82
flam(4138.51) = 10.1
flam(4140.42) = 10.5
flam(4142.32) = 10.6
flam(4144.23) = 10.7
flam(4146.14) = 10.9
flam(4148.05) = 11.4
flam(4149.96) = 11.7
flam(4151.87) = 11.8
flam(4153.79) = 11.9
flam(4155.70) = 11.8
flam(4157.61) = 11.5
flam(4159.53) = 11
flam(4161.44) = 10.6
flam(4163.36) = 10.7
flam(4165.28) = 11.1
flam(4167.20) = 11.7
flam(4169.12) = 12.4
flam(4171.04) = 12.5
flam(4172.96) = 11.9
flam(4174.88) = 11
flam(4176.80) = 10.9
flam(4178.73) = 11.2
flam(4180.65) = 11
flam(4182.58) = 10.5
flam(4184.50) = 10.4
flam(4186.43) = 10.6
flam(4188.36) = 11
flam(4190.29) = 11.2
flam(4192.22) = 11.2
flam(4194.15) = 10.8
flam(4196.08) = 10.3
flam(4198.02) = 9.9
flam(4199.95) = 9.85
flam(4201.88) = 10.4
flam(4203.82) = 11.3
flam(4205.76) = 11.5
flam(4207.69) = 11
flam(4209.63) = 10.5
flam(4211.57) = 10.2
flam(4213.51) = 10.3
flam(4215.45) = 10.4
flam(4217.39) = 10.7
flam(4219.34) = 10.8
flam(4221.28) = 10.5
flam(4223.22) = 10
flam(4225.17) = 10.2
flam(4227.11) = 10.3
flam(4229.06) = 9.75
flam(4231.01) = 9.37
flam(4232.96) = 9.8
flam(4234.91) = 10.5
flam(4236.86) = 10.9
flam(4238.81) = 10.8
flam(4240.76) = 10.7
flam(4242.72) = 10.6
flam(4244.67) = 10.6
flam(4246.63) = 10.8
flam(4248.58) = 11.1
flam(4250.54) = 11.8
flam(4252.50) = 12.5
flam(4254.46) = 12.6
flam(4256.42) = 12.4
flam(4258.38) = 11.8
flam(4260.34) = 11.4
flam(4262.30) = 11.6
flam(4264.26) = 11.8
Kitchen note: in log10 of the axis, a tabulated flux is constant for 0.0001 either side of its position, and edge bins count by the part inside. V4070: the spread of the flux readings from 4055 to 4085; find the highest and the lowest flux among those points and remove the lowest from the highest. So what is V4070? 2.00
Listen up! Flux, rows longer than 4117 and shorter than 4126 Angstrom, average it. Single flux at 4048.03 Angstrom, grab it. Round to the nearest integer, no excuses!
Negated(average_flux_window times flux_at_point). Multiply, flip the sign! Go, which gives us -126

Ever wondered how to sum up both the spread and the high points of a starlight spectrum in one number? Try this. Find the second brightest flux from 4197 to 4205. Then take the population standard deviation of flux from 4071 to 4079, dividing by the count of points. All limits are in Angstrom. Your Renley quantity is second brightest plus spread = 10.8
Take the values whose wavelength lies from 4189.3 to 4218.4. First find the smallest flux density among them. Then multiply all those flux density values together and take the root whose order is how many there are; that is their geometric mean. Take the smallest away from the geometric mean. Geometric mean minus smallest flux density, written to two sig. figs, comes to 0.78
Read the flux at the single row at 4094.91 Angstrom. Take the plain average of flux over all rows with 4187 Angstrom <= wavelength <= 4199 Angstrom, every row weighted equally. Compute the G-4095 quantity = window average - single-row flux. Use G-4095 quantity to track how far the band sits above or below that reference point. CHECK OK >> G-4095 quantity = -1.4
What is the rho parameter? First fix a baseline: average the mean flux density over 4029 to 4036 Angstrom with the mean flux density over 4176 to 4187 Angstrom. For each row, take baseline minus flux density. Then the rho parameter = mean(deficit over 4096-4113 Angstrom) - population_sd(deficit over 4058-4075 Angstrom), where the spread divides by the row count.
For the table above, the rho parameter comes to -1.2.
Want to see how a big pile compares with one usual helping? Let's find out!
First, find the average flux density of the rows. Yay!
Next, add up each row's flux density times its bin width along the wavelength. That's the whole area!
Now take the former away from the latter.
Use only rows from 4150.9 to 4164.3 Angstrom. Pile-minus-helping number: 140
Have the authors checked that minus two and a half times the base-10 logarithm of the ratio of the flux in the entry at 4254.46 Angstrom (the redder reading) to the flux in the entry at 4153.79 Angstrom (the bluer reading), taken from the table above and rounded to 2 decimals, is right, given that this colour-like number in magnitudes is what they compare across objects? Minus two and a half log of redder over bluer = -0.06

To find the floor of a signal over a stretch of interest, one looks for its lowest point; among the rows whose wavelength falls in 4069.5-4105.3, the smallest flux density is 10.4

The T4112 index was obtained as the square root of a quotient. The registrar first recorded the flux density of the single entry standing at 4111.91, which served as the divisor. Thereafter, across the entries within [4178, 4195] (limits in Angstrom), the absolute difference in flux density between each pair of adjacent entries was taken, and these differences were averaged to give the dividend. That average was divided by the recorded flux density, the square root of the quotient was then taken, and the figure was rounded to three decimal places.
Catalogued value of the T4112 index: 0.149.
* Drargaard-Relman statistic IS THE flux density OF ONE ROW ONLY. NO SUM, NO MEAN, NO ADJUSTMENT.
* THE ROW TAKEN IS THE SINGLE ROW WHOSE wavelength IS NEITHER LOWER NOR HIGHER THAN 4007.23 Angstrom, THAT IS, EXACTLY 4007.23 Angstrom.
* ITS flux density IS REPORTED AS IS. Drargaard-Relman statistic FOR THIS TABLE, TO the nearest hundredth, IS 10.70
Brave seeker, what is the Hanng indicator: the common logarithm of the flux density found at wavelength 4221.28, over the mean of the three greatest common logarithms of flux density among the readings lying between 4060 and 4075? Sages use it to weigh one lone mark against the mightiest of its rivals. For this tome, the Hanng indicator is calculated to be 0.96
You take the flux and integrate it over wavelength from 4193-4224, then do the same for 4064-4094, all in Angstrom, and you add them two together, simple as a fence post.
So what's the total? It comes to 657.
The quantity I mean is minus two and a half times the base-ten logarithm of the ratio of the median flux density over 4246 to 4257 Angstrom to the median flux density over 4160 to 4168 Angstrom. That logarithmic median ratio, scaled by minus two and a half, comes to -0.11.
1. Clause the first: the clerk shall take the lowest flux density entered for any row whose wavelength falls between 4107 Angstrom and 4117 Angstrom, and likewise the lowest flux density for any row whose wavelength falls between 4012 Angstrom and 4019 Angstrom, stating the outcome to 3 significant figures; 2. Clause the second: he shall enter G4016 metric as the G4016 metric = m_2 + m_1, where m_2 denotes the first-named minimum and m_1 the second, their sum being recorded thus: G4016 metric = 22.5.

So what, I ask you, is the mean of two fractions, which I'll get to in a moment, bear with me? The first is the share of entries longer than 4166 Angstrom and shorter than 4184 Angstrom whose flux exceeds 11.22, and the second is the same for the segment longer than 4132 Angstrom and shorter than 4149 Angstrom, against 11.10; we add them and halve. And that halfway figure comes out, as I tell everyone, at 0.28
